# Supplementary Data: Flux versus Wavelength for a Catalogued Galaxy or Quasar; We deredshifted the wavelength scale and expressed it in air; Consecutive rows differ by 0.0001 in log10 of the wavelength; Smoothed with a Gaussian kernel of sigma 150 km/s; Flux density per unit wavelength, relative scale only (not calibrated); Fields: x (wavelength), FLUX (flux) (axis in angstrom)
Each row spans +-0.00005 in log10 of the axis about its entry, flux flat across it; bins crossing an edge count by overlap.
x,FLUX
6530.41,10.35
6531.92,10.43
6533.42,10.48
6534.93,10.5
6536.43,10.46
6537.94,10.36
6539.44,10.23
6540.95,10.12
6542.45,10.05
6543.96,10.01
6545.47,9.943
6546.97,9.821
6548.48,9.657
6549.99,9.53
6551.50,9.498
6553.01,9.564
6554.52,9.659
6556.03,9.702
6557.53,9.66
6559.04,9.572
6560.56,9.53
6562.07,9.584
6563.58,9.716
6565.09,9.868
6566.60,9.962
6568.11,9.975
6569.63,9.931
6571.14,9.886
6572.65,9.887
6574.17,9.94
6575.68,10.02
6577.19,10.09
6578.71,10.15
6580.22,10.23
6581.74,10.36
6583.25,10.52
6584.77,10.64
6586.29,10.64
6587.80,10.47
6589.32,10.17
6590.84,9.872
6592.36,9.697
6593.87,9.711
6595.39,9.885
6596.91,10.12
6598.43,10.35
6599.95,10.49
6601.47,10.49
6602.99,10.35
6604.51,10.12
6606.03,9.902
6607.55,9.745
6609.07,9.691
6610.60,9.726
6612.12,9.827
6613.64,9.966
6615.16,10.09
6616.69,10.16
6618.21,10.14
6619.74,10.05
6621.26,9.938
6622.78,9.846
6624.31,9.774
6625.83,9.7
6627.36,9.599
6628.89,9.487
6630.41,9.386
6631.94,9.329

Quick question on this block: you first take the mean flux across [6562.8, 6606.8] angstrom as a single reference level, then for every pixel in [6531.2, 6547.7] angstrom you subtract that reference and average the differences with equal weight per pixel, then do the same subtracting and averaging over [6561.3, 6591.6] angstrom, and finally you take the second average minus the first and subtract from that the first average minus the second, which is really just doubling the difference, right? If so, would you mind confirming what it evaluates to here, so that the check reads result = -0.2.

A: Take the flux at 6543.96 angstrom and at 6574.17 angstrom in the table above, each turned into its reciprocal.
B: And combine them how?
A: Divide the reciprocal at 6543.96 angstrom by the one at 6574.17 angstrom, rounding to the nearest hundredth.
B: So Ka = 0.99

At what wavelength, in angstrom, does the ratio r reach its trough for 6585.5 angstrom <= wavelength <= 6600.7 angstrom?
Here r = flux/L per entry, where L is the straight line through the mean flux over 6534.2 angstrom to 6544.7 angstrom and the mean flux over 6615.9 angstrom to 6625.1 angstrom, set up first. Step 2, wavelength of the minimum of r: 6592.36 angstrom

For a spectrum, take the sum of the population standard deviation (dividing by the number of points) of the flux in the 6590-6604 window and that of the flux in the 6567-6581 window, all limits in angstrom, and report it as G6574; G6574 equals 0.42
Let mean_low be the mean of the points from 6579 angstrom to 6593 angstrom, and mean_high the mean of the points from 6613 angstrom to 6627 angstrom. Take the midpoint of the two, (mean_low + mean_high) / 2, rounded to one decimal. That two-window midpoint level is 10.1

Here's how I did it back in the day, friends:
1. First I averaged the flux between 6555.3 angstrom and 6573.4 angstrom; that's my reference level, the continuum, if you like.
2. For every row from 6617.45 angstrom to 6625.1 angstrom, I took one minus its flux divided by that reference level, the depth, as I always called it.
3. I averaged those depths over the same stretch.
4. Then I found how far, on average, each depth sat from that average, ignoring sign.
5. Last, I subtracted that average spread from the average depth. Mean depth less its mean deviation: -0.030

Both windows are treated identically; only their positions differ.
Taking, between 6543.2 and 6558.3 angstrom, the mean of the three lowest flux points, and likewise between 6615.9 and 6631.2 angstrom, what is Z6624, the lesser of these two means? 9.49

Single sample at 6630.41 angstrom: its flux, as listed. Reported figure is 9.386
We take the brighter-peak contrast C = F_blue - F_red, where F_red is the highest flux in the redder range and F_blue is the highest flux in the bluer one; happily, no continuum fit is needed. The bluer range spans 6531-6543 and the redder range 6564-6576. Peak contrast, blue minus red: 0.5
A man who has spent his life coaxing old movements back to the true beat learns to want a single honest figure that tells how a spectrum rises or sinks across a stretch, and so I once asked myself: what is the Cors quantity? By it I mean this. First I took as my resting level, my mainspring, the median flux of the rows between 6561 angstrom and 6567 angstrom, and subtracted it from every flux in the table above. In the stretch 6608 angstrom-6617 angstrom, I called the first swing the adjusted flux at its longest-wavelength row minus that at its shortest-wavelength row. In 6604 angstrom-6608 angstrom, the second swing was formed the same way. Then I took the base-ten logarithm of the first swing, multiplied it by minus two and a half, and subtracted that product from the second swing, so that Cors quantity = -1.2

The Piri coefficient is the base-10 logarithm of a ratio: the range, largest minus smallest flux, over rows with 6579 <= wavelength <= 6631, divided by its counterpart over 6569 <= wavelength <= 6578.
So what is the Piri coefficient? 0.8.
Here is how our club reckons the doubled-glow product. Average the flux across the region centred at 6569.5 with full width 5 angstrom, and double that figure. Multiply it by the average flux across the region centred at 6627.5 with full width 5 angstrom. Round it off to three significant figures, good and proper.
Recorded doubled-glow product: 191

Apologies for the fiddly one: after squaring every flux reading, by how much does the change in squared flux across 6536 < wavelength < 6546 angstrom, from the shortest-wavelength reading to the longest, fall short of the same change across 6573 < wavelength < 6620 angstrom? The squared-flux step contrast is 13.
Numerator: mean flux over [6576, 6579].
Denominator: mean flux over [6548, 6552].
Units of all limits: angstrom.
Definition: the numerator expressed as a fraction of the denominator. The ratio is 1.06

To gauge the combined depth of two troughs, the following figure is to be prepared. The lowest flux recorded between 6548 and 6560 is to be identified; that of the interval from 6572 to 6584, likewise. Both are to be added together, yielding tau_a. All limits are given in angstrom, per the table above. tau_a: 19.4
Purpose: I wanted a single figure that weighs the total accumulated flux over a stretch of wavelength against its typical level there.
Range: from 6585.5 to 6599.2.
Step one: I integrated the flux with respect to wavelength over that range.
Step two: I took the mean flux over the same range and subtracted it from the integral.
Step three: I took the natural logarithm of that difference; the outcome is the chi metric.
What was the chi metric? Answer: 4.9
